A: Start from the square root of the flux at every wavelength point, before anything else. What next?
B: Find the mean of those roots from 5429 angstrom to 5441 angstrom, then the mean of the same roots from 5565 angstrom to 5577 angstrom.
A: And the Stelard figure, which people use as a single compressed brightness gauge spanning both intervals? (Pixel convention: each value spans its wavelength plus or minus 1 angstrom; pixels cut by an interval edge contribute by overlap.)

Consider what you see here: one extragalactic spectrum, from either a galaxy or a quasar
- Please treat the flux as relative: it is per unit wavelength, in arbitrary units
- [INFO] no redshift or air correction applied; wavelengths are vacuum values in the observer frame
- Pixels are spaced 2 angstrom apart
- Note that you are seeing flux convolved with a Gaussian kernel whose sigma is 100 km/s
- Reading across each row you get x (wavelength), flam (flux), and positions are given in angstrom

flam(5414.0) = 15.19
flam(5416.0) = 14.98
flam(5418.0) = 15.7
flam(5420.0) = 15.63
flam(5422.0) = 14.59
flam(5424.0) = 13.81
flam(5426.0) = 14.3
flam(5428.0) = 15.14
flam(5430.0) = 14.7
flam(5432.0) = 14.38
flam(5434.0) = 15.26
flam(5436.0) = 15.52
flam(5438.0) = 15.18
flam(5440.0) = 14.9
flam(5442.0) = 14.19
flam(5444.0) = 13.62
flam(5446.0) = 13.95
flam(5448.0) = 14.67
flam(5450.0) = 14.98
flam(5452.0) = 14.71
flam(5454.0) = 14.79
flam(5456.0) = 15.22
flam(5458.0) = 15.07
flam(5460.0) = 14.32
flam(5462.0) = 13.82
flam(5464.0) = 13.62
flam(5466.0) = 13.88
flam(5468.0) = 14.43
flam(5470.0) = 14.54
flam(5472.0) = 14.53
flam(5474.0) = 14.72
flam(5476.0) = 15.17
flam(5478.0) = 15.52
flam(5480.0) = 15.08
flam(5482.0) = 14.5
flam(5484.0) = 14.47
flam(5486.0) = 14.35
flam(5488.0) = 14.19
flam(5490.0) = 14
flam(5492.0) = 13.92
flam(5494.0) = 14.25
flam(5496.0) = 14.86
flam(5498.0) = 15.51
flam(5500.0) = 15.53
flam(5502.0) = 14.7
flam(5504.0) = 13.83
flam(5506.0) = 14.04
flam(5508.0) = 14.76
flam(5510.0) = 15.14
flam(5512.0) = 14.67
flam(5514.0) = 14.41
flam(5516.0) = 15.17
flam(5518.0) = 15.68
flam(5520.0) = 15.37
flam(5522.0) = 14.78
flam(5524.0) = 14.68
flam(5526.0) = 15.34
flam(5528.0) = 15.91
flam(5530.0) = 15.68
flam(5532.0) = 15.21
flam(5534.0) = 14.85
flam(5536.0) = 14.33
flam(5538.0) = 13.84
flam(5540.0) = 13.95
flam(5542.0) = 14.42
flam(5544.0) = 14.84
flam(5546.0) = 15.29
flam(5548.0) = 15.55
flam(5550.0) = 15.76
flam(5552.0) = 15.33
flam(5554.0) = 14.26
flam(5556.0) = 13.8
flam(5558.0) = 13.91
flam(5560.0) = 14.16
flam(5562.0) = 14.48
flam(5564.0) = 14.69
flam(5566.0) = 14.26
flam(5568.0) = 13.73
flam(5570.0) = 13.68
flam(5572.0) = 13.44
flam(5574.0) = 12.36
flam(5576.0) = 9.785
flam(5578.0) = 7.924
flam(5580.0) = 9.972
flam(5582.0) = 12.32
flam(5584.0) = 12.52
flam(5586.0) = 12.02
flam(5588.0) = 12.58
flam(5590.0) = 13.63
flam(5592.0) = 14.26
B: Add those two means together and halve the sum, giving 3.73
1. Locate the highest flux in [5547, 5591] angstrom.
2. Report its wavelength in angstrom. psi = 5550.0 angstrom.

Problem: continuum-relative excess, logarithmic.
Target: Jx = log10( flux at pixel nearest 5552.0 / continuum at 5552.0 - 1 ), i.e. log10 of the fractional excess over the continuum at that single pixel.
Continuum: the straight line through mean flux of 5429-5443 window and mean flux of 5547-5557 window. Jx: -1.6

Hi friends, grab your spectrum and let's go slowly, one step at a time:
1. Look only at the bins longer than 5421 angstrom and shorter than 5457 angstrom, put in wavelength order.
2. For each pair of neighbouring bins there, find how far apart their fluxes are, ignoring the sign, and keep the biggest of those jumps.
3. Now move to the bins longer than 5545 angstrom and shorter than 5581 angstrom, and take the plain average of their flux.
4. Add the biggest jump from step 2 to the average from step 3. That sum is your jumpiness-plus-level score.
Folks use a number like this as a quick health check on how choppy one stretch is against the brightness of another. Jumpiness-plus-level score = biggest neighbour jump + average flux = 14.3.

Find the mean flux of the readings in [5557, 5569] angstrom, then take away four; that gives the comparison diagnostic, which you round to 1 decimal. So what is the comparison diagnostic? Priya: 10.2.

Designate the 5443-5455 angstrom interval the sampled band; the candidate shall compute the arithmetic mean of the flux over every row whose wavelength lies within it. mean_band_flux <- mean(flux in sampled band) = 14.5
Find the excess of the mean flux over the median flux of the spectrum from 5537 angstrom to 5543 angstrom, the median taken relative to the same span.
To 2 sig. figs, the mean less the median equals 0.12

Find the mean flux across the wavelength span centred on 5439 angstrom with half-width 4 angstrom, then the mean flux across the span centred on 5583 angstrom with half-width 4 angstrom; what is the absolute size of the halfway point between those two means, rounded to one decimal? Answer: 13.3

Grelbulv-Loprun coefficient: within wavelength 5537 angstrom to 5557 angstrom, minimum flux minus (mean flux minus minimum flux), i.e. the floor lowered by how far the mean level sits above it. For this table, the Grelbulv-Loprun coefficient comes 12.9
